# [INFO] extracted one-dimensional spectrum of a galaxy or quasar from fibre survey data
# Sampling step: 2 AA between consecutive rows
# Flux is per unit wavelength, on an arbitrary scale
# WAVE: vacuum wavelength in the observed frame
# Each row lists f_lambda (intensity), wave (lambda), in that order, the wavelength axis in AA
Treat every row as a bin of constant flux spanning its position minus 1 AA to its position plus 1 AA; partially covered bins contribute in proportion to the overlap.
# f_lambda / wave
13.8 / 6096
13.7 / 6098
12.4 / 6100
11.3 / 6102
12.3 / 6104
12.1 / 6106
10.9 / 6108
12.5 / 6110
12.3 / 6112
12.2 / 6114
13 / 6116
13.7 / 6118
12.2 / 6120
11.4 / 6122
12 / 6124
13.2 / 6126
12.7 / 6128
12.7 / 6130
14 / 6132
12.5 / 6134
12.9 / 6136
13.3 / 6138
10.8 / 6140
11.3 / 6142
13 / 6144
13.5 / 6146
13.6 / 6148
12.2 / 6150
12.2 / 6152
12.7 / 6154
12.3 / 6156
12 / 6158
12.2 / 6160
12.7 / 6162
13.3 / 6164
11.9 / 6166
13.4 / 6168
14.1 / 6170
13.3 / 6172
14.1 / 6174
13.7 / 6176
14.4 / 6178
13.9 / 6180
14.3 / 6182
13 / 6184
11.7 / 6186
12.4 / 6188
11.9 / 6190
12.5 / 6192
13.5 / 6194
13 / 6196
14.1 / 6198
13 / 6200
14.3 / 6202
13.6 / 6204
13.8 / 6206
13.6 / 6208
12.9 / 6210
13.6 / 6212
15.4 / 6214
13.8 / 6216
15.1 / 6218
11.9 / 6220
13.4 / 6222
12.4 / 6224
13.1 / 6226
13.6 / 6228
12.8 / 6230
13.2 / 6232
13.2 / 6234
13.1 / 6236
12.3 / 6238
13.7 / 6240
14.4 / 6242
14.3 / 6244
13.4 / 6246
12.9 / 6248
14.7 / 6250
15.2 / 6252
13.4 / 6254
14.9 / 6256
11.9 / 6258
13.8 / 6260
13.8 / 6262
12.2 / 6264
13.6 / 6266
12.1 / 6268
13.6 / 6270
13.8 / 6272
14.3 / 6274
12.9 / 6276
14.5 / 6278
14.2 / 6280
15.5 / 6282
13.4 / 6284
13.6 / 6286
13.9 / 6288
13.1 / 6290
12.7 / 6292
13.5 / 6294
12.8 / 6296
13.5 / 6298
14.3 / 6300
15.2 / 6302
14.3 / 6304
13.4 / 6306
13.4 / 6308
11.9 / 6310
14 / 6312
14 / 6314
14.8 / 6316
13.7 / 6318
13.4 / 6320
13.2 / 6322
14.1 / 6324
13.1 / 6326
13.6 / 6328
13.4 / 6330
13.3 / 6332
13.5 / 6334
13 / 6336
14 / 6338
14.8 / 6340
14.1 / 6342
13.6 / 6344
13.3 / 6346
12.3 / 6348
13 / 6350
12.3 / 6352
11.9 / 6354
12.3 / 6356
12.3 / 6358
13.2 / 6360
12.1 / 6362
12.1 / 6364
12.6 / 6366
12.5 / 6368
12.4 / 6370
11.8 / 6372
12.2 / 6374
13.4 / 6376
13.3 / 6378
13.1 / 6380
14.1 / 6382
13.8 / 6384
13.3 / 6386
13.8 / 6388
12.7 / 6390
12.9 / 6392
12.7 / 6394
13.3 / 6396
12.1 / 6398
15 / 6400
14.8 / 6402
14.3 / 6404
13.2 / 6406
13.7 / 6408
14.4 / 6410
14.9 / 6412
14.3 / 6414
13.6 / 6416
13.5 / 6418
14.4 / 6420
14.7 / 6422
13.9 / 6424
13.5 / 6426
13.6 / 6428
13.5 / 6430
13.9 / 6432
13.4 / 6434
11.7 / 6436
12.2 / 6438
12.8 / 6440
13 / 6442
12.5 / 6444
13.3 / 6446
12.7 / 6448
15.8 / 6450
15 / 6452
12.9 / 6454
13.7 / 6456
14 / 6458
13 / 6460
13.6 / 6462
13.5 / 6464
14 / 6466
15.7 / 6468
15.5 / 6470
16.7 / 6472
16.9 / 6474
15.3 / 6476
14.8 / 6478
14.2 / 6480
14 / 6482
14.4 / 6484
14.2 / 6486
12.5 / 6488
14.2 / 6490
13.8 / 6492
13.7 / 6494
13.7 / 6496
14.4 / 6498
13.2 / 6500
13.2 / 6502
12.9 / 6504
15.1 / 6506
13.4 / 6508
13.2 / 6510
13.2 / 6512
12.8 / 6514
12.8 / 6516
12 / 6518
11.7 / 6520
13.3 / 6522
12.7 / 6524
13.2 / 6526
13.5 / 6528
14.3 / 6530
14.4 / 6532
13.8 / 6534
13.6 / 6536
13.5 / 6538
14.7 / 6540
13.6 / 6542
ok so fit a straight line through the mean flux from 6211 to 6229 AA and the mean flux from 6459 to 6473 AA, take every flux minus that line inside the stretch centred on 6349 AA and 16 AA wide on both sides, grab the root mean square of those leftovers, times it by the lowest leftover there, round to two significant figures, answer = -3.1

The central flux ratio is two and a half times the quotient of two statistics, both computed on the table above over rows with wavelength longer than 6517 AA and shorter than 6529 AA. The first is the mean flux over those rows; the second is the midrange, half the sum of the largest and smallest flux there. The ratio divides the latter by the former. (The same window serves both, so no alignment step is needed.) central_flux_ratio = 2.47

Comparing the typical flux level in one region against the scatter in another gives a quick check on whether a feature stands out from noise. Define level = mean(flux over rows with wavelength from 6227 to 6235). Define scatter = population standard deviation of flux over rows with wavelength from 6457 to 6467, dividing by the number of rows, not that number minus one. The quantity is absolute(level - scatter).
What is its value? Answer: 12.8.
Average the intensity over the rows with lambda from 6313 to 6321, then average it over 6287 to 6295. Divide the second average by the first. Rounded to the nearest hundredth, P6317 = 0.95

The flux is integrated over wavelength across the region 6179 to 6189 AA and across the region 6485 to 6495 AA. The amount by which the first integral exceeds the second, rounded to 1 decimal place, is -6.2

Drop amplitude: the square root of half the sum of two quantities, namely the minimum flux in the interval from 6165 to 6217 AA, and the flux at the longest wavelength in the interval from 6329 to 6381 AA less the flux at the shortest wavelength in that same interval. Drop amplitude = 2.39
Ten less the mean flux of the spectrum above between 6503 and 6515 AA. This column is -3.4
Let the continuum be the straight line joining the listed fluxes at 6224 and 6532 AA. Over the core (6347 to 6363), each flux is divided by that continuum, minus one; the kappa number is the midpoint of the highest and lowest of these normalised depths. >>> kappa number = -0.05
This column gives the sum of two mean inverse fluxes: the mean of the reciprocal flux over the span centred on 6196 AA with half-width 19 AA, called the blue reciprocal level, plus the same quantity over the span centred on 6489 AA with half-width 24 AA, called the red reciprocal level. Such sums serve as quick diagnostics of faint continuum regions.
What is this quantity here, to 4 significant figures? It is 0.1454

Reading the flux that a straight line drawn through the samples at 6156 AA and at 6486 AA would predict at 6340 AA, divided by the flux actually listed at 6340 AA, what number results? 0.90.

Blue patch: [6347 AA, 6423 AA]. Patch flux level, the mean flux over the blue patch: 13.2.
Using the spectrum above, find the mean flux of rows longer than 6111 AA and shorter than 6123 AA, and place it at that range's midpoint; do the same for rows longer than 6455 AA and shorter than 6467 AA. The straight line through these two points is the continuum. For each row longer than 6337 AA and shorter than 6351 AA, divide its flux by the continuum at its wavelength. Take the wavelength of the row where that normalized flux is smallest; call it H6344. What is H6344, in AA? 6348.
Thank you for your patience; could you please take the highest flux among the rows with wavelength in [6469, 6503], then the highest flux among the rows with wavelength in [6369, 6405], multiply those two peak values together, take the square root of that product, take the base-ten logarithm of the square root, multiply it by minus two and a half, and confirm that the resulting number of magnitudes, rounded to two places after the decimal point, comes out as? -3.00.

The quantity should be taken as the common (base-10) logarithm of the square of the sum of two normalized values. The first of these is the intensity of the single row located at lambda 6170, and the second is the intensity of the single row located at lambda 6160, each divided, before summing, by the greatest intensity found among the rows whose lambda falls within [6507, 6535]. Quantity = 0.523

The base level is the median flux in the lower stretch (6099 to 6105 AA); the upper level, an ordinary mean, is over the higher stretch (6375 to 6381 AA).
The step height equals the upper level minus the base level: 1.0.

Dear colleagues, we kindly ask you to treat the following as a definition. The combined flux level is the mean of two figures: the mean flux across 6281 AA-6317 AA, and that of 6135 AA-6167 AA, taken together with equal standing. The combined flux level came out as 13.1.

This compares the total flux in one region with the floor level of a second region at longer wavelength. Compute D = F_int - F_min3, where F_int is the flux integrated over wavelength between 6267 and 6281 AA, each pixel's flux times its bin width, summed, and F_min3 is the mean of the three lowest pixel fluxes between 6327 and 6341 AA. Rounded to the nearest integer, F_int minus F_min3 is 178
